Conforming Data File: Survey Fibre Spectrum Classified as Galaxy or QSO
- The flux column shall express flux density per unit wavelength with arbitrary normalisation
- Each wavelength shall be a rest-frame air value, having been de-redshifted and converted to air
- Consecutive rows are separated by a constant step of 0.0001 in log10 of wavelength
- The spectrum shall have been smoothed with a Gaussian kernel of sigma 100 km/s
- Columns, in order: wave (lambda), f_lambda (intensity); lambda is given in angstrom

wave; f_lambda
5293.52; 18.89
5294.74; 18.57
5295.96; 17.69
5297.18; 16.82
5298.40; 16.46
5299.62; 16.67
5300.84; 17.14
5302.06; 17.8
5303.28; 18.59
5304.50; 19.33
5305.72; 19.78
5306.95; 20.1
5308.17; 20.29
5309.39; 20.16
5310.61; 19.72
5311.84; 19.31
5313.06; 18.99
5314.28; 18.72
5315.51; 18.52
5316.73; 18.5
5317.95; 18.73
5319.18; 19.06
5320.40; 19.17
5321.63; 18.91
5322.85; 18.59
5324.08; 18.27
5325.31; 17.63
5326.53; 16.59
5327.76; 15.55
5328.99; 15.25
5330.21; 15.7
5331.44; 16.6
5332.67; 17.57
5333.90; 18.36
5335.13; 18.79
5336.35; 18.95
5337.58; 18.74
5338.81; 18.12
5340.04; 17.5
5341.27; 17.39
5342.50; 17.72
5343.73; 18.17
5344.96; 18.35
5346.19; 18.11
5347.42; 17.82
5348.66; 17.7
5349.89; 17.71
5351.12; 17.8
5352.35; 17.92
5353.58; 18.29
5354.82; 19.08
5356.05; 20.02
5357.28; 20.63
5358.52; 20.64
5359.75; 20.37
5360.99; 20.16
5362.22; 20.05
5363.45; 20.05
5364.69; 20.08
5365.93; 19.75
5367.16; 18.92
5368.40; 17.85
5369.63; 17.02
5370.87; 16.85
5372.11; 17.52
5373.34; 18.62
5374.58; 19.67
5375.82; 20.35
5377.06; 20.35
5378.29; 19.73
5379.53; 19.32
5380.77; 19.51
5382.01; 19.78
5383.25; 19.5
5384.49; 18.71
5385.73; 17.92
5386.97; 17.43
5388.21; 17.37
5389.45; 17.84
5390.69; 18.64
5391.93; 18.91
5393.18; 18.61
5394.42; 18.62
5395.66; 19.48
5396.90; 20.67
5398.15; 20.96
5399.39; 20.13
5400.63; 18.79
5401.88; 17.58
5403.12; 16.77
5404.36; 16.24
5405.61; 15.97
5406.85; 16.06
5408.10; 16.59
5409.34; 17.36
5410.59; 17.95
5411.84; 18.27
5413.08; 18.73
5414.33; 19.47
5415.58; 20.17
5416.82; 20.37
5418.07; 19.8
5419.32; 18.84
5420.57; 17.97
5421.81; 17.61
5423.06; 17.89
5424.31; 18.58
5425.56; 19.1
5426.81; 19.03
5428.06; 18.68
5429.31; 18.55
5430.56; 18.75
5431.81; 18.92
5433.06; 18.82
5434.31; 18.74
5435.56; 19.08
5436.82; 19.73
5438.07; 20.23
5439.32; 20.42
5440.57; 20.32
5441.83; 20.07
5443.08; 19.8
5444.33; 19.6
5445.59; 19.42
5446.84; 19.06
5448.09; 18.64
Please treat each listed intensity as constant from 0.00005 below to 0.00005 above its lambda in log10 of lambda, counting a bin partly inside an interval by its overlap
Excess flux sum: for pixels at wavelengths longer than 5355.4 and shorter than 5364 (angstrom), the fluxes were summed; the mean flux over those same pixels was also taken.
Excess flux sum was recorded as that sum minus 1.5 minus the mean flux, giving 120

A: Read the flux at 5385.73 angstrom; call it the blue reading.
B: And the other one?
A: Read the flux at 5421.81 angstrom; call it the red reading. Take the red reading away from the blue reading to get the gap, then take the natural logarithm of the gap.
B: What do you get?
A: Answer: -1.2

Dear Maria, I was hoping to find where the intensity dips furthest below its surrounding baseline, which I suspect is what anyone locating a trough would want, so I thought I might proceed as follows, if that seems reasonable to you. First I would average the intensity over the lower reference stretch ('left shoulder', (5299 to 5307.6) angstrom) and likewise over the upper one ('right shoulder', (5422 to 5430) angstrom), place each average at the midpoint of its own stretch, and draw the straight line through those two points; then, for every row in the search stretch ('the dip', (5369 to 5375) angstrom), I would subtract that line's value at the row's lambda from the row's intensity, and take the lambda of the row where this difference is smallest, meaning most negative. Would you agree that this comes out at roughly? 5370.87 angstrom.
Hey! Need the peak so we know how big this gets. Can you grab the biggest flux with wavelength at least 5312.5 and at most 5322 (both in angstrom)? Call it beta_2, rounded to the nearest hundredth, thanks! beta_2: 19.17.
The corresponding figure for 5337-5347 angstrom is 18.74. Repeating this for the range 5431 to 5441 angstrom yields 20.42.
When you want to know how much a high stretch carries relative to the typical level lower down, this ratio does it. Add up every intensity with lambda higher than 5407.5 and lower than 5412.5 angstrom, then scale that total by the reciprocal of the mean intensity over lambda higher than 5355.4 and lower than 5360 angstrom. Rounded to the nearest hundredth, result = 3.44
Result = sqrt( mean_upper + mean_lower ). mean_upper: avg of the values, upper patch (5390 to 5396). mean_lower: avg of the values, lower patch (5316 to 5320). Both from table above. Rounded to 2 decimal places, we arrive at 6.13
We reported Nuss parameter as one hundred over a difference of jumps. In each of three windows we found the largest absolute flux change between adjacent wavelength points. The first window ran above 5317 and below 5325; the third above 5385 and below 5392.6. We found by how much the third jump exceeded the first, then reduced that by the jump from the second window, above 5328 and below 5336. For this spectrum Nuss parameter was -200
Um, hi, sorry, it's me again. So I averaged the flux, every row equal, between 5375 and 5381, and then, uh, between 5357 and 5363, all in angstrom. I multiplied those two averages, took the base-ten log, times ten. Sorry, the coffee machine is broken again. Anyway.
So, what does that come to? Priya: 26.07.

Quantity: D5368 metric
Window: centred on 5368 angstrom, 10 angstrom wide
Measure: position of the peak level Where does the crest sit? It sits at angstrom 5364.69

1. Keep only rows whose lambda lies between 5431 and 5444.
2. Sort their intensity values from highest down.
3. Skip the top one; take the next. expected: 20.32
